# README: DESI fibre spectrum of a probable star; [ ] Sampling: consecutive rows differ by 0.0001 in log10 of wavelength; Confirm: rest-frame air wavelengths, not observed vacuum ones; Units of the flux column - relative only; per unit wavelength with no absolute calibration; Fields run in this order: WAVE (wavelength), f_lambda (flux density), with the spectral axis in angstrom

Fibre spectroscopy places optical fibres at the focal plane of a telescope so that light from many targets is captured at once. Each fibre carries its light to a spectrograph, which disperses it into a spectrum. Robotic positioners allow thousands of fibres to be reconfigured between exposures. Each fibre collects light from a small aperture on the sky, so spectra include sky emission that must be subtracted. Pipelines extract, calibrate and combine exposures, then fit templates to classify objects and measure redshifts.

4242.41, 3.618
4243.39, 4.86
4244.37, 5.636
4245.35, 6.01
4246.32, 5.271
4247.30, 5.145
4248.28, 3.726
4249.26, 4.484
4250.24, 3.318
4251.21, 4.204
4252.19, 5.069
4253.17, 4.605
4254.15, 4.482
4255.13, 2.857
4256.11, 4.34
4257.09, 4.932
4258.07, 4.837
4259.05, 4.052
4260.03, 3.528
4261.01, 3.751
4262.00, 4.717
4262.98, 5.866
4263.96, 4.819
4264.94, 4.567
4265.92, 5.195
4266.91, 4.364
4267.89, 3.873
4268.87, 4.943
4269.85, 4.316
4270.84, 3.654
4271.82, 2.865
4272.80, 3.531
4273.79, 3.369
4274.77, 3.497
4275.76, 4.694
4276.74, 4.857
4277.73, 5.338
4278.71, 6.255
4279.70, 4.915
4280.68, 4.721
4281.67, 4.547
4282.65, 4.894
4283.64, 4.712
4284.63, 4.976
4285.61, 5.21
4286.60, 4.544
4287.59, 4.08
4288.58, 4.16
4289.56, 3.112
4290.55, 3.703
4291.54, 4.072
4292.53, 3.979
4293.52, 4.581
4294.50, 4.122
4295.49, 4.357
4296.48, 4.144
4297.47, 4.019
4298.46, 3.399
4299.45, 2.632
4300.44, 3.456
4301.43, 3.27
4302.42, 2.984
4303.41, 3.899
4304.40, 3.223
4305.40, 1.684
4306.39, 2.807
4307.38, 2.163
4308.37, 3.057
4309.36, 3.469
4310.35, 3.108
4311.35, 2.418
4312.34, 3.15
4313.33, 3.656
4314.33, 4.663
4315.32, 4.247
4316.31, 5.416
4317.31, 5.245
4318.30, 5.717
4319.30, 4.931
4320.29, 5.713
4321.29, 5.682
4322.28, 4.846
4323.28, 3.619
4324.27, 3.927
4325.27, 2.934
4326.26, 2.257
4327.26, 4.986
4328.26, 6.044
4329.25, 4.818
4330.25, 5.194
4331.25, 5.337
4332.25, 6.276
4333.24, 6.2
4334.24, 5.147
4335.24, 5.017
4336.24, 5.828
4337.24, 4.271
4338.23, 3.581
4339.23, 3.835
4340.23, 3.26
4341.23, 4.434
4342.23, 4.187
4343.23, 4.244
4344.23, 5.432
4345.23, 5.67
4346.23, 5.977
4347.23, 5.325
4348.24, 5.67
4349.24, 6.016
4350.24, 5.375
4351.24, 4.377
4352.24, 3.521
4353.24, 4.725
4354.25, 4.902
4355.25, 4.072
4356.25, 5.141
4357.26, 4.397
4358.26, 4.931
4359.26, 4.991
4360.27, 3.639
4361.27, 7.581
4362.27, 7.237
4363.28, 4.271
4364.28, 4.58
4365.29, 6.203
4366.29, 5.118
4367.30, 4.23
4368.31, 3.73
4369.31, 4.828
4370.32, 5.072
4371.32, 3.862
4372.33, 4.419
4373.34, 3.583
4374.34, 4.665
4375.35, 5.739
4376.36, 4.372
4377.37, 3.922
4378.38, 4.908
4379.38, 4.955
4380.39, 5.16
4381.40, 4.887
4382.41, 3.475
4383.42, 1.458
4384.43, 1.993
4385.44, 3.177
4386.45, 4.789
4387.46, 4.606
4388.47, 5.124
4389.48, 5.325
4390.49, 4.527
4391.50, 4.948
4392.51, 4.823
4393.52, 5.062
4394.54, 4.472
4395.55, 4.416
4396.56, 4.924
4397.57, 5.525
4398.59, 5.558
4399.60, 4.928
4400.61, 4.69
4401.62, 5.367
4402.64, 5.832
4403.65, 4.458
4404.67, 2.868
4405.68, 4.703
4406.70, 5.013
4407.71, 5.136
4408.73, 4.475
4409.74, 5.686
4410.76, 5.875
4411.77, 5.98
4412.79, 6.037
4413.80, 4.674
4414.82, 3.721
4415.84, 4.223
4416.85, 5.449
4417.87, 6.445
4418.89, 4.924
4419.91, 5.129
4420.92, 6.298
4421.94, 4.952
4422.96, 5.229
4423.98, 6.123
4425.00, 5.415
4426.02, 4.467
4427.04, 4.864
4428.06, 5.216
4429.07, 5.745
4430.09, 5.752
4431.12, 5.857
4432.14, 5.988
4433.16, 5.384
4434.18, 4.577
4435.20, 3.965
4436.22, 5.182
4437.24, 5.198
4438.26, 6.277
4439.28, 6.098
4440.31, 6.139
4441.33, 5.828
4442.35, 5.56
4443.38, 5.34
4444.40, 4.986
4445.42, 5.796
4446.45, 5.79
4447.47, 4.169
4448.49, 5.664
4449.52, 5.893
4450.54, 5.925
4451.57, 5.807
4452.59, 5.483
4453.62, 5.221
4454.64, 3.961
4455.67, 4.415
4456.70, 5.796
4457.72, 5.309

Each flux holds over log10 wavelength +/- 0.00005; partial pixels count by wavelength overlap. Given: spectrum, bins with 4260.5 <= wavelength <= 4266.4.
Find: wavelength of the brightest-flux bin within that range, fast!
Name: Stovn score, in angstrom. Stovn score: 4262.98 angstrom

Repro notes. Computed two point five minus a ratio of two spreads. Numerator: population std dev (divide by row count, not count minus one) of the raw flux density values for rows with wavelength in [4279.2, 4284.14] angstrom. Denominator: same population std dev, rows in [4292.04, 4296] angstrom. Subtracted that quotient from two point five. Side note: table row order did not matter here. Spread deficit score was 1.9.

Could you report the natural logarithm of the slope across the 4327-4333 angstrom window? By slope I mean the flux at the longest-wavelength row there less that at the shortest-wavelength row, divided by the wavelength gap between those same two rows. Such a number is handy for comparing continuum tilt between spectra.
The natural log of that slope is -1.4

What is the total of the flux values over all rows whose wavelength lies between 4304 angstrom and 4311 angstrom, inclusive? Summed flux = 20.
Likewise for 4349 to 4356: 33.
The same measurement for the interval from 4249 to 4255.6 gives 29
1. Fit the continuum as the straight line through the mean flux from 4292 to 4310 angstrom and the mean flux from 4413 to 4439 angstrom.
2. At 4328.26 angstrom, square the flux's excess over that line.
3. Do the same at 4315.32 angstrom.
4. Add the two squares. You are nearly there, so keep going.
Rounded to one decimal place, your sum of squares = 5.4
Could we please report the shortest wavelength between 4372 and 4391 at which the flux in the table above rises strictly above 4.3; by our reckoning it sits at 4372.33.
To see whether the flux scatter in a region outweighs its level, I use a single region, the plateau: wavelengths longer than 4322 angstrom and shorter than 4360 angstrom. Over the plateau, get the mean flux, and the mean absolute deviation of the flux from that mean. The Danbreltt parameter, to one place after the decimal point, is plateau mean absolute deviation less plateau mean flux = -4.0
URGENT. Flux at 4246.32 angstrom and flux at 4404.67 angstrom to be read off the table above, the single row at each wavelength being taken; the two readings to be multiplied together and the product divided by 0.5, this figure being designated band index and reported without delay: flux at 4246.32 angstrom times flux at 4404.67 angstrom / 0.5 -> 30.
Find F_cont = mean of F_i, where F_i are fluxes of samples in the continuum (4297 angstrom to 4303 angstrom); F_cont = 3.3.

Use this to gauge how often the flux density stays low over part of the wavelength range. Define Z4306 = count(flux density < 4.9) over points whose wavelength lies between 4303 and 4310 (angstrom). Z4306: 7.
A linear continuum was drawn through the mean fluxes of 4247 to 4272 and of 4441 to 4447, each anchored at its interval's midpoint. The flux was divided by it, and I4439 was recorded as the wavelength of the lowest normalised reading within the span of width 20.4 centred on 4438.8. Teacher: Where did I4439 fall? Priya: 4435.20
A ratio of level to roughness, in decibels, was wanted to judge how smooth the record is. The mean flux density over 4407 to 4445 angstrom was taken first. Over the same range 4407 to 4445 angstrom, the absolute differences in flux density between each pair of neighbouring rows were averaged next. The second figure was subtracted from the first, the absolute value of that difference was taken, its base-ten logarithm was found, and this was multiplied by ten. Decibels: 6.8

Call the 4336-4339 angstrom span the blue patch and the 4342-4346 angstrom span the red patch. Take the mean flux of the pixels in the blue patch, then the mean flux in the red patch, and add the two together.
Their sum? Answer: 9.4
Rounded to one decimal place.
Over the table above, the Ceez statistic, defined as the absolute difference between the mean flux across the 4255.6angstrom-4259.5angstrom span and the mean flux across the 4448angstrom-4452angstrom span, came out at 1.3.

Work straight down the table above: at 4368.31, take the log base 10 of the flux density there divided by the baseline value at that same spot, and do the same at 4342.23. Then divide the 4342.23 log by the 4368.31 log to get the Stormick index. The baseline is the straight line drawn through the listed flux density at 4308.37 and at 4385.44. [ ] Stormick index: 1.8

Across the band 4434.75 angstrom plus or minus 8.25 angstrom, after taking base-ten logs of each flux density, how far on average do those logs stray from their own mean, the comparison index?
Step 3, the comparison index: 0.041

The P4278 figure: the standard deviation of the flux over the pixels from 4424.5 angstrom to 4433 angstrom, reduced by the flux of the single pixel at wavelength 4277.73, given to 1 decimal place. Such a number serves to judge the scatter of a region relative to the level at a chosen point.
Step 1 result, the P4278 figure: -4.8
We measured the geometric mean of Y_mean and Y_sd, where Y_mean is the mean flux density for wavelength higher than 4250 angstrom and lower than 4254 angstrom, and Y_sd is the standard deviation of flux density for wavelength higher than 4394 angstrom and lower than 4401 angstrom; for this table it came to 1.4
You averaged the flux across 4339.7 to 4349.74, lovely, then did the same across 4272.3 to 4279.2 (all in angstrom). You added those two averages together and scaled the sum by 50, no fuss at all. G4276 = 476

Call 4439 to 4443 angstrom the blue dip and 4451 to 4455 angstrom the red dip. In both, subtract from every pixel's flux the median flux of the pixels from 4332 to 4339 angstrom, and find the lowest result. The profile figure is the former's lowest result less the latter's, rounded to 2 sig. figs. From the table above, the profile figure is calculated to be 1.6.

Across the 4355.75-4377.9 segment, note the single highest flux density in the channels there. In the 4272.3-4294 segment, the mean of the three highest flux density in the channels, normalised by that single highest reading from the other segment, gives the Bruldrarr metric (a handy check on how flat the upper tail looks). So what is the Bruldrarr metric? 0.74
